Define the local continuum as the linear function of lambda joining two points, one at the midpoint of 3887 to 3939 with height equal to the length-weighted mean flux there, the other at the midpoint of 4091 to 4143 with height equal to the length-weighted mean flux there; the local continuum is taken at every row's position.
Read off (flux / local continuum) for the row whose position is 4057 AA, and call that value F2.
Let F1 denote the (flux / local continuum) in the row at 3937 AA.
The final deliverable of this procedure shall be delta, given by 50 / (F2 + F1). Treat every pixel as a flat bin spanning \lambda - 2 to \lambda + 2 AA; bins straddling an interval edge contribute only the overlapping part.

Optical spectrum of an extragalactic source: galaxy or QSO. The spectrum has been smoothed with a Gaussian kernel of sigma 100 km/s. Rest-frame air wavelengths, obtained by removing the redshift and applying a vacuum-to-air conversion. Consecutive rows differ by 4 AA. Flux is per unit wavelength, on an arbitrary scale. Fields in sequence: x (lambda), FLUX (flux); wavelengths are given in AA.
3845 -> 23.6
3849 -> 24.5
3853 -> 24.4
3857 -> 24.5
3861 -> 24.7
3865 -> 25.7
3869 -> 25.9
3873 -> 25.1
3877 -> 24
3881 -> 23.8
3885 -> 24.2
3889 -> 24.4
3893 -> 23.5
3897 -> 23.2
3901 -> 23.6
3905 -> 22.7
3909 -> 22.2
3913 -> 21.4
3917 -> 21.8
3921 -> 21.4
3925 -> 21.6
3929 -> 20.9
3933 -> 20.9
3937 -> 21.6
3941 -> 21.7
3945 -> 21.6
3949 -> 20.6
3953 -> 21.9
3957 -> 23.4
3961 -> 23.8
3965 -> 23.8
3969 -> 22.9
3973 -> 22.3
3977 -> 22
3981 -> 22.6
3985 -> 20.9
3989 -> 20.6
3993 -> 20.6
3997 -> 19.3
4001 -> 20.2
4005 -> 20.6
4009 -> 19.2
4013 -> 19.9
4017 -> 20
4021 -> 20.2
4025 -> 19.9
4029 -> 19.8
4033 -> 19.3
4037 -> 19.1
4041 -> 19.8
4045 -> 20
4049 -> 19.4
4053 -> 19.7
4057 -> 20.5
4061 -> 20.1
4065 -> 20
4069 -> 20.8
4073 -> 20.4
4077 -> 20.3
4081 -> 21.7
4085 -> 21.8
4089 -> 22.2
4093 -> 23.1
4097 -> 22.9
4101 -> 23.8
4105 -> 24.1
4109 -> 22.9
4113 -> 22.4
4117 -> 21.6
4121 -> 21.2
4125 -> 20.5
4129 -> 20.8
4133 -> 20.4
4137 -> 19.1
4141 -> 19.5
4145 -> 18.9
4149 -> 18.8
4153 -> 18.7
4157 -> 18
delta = 26.2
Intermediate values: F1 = 0.97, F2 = 0.94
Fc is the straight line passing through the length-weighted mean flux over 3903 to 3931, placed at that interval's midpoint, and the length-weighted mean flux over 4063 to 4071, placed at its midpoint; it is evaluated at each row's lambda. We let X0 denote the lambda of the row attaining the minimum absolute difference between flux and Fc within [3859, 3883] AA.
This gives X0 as 3881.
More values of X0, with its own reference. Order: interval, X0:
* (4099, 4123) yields 4121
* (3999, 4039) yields 4005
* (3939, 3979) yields 3945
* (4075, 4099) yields 4077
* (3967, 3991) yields 3985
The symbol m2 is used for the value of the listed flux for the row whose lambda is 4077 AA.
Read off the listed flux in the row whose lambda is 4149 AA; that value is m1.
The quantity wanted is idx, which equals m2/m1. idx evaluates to 1.08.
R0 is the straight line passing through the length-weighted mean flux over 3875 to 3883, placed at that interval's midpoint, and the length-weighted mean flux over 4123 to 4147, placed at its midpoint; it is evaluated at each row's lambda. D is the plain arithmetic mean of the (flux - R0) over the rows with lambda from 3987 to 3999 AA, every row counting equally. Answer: -1.9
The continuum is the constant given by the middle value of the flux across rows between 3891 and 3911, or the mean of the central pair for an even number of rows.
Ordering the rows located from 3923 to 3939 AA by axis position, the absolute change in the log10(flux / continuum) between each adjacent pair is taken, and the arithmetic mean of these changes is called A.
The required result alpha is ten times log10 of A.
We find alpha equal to -20.2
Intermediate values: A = 0.0095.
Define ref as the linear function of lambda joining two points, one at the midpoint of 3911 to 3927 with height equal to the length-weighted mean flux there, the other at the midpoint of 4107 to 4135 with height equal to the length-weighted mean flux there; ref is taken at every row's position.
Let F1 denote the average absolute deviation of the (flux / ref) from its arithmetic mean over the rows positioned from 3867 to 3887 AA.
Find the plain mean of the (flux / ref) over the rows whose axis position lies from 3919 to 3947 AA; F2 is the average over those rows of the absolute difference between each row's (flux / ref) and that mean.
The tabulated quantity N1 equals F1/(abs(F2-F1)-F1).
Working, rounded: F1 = 0.033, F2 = 0.013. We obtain -2.57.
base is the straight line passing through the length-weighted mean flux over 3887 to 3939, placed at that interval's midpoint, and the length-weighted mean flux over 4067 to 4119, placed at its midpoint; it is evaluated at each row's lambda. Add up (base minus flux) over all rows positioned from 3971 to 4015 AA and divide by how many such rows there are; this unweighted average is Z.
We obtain 1.5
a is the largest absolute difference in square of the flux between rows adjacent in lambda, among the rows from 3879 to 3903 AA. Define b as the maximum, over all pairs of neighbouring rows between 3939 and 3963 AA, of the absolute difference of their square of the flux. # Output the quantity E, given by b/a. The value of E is 1.6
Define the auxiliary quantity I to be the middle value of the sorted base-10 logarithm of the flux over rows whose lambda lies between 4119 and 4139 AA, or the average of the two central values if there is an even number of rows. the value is 1.31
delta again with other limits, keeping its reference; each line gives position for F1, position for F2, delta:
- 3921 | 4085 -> 25.5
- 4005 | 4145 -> 27.6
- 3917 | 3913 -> 25.7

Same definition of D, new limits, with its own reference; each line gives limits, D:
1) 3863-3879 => 1.1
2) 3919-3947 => -1.7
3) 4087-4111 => 2.7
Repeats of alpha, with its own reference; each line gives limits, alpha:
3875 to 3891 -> -23.2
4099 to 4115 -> -19.1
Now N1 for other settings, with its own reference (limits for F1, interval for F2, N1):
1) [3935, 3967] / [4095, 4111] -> -1.95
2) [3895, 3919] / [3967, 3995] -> -1.35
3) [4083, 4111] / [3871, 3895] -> -1.51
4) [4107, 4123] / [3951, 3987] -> -1.26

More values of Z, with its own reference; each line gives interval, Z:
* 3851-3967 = -0.8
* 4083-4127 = -0.3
